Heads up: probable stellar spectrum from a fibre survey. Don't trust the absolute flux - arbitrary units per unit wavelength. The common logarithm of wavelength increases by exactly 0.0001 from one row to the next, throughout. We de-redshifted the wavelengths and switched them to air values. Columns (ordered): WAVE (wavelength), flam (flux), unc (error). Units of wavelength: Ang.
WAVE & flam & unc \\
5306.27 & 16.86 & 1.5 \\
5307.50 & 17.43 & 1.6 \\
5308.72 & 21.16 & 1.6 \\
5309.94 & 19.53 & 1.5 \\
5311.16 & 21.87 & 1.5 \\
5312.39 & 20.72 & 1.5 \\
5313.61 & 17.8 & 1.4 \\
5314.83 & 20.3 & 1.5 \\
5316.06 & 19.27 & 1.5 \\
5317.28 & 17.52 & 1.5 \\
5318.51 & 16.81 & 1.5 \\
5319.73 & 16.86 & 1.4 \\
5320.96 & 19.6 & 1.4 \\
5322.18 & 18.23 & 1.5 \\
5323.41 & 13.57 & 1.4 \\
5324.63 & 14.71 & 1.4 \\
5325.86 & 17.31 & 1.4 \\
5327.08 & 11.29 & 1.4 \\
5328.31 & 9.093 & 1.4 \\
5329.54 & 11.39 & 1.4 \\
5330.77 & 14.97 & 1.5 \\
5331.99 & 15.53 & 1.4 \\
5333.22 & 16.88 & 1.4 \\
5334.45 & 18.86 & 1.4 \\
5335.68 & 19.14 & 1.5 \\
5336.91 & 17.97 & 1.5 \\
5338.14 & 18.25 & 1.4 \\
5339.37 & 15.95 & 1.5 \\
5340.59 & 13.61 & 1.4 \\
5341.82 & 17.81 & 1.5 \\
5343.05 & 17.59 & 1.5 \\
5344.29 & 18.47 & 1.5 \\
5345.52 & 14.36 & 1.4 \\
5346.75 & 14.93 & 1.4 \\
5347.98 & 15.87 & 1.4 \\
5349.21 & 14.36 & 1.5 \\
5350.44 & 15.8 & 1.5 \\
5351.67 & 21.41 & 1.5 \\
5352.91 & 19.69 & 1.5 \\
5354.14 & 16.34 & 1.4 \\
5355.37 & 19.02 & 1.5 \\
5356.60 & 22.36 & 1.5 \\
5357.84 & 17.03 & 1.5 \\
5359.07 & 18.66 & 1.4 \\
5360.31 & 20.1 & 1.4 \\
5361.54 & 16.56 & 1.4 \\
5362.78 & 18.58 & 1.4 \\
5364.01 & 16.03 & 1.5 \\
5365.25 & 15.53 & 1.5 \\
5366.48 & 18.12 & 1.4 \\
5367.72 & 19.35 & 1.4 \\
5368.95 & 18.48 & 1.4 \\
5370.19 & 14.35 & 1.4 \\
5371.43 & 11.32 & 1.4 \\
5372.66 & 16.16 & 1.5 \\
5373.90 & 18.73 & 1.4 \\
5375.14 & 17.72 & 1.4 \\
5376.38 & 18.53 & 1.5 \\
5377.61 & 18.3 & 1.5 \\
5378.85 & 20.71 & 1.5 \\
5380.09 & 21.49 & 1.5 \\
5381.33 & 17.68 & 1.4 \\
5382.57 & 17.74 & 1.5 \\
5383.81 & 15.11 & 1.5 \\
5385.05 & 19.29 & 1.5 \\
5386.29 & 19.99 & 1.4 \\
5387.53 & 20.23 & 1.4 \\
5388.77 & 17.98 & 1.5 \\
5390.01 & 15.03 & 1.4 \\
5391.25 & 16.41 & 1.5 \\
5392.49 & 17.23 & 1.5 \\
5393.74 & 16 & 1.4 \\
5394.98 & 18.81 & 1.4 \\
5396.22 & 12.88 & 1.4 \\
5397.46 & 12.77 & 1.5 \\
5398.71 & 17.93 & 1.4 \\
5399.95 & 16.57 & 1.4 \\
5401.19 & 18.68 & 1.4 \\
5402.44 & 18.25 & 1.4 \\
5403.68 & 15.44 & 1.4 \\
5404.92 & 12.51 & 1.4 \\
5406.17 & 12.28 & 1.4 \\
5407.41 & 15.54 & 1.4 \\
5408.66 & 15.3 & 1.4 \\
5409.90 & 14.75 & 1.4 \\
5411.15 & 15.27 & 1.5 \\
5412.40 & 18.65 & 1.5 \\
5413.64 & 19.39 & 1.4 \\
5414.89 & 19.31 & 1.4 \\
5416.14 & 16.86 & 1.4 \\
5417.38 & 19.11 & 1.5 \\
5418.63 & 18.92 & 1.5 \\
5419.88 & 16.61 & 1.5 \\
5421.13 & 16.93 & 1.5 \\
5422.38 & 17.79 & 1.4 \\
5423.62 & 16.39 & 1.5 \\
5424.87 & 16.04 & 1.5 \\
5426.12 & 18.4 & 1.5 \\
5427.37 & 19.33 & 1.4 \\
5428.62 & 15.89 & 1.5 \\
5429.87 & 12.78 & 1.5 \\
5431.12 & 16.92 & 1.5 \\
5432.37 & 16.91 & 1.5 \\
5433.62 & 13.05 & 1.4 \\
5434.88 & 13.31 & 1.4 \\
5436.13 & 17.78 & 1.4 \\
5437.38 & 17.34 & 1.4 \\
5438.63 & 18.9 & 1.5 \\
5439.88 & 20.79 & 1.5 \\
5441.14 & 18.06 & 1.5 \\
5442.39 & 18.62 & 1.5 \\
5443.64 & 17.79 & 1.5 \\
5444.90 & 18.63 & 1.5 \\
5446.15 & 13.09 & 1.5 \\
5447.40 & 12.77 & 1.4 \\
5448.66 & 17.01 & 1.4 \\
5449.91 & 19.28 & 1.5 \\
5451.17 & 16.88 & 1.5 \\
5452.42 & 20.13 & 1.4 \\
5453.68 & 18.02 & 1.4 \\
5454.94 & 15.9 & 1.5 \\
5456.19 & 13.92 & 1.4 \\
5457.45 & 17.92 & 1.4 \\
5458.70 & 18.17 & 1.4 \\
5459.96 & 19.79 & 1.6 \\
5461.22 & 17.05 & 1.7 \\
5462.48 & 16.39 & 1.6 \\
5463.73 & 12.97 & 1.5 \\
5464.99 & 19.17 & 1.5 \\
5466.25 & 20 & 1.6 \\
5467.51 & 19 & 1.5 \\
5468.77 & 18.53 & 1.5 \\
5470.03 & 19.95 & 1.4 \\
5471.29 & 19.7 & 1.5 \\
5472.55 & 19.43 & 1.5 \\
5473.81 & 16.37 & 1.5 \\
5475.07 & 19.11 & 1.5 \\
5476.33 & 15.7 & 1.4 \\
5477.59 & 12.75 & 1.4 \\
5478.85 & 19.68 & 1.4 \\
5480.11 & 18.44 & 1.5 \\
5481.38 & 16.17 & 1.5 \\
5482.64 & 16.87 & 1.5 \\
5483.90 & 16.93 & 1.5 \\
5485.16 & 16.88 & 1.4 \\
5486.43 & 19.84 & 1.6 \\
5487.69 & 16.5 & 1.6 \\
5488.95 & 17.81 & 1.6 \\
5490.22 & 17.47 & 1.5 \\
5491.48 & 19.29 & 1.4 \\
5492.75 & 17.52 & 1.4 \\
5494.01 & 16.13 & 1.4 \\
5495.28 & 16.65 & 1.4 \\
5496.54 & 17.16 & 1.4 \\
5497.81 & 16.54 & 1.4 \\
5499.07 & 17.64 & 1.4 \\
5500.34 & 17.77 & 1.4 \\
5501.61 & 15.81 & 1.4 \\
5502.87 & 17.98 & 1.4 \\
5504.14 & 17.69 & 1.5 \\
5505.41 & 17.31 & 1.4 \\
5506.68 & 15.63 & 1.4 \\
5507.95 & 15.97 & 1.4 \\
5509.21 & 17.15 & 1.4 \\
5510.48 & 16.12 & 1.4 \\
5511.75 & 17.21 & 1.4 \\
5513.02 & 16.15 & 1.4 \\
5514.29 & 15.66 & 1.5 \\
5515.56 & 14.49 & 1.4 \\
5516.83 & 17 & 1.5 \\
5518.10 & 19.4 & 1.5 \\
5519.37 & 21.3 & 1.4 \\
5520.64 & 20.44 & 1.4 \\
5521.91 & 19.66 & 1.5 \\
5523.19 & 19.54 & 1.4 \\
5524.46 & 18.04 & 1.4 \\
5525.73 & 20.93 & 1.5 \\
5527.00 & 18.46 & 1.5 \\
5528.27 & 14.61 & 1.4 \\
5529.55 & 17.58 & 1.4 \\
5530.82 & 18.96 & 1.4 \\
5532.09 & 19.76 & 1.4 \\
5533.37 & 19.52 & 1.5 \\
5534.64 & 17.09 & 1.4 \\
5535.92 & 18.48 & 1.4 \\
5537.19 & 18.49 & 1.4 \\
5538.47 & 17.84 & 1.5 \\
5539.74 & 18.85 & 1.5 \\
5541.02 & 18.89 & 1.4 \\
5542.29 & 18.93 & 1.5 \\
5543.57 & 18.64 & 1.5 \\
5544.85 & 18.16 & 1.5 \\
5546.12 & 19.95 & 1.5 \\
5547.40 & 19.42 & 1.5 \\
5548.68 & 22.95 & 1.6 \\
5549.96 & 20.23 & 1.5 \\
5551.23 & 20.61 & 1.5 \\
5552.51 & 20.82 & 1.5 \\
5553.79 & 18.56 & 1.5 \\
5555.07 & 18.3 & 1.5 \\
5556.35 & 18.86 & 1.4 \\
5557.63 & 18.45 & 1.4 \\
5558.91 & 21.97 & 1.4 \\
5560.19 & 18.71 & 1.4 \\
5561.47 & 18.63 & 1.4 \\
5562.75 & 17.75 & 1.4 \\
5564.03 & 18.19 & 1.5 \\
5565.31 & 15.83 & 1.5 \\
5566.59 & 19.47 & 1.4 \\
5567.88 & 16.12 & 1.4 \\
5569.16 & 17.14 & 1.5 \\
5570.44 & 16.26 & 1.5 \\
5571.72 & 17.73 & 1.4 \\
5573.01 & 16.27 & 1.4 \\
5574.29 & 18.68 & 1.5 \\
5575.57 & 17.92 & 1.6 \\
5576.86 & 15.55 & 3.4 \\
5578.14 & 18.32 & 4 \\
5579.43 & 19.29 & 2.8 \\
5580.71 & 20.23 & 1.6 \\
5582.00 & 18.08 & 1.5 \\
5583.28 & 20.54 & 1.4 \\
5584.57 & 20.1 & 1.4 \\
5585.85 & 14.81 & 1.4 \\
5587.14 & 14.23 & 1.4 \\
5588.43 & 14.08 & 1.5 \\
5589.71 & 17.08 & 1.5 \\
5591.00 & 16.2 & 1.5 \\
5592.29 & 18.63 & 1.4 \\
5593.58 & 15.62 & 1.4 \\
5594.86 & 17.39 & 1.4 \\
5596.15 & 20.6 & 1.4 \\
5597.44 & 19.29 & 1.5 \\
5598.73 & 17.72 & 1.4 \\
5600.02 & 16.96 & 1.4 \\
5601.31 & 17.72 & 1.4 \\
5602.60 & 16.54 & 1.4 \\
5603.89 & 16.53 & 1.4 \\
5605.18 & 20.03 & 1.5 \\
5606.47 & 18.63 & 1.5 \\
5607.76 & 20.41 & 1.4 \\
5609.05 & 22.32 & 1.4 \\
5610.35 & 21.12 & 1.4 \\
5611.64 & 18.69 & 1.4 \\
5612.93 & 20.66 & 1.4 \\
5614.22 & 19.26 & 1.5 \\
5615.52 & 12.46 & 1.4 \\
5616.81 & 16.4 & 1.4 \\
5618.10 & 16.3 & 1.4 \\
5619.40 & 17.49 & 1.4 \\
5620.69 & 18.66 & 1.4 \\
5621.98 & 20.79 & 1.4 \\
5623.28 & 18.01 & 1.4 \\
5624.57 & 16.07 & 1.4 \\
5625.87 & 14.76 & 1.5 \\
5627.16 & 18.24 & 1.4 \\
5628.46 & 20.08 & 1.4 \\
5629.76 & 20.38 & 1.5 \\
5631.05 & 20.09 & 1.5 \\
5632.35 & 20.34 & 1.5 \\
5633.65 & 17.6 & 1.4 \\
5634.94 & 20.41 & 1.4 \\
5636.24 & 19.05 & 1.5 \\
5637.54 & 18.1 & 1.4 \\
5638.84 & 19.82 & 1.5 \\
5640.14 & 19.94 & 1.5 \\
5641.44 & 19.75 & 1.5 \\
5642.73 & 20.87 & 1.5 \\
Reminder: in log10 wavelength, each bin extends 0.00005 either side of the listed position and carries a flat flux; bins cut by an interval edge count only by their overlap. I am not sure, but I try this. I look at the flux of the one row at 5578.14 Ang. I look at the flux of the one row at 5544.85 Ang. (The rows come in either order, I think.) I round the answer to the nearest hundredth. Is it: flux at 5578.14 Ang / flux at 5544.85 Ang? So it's 1.01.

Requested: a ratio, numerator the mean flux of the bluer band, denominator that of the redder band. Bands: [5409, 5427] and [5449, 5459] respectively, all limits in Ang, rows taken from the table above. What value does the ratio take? 1.00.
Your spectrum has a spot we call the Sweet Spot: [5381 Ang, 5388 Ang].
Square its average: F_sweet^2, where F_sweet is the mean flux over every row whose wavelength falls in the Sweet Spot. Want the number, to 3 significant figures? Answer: 336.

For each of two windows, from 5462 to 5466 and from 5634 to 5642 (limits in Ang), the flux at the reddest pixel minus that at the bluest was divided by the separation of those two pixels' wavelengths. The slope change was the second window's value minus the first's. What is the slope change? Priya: -1.2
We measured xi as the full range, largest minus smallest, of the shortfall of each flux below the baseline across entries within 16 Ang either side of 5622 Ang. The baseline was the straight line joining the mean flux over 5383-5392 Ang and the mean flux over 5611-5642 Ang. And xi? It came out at 9.9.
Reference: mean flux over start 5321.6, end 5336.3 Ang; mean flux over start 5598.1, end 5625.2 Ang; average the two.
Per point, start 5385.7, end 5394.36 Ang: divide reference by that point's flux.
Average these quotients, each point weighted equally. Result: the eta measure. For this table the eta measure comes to 0.96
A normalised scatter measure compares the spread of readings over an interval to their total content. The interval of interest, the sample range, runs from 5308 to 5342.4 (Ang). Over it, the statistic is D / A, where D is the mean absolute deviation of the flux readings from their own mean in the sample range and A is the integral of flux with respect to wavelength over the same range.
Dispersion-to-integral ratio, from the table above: 0.0041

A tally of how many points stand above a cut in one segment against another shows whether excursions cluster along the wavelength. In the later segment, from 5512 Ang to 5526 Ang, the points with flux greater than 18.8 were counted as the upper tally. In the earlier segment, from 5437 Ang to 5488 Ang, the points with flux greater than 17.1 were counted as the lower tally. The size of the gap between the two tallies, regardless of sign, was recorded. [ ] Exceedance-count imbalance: 18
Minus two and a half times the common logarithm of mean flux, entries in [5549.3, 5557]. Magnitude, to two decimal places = -3.23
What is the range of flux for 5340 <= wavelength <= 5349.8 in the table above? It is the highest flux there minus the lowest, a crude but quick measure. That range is 5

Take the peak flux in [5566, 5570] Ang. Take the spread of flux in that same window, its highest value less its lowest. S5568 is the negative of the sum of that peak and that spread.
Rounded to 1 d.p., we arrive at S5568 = -22.8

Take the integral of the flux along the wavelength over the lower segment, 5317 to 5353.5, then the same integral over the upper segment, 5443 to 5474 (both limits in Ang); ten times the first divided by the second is 10.9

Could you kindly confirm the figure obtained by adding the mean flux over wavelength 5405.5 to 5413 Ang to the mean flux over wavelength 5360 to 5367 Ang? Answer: 33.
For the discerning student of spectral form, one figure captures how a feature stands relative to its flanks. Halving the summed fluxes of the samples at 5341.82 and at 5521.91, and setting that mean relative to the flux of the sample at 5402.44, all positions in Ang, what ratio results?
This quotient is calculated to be 1.03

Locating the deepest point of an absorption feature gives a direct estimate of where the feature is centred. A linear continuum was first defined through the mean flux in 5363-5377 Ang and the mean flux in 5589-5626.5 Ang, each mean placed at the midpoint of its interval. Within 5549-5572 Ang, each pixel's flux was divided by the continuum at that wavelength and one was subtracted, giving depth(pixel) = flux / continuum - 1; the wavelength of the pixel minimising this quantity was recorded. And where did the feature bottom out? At 5565.31 Ang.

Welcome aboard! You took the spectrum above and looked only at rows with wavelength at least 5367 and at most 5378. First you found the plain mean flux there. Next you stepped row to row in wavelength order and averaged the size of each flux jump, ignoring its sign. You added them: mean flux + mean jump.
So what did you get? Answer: 19.2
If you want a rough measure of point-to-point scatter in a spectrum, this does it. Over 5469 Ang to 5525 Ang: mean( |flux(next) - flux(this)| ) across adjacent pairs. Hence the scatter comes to 1.5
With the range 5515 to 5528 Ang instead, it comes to 1.7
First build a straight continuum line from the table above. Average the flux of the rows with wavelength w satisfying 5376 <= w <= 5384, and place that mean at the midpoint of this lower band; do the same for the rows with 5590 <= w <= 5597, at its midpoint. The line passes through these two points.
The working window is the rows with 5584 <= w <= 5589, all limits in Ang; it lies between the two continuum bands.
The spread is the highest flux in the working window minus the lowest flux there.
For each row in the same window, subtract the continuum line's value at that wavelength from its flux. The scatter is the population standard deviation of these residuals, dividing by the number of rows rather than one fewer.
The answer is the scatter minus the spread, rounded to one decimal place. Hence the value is -3.5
